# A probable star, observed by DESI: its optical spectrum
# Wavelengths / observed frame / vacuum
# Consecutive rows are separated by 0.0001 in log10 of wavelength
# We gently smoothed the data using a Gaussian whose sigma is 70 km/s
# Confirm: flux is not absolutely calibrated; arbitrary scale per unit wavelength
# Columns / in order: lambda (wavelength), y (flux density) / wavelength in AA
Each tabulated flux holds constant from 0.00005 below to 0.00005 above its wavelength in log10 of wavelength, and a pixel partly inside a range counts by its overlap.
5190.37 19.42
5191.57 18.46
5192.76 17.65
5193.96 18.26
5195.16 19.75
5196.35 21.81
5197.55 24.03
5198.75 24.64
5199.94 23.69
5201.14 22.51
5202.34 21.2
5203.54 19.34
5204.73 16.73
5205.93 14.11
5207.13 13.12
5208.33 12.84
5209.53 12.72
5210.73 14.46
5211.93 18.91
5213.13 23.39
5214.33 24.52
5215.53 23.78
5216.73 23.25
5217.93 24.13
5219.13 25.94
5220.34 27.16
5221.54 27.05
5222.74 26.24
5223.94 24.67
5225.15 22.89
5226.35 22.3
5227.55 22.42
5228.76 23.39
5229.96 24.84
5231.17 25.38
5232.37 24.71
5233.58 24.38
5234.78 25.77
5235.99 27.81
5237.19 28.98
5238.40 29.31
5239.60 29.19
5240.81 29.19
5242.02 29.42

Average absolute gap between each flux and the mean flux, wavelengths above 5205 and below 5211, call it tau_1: 0.67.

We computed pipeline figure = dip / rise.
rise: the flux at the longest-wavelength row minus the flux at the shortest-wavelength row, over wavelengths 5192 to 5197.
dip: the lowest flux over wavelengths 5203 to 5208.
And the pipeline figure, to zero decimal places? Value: 3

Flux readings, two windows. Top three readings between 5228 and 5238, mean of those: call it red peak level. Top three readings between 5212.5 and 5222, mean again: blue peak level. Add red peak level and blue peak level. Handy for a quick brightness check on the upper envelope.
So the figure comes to 54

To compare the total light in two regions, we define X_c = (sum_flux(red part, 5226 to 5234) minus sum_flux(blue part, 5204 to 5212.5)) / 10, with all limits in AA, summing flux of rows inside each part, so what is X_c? 6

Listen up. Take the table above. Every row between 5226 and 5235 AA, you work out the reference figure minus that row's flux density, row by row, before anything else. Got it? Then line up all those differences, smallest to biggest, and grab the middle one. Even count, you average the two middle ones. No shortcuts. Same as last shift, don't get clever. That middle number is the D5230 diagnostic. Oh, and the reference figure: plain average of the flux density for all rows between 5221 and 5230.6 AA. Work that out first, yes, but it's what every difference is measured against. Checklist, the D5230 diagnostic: 0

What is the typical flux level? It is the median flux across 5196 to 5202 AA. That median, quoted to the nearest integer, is 24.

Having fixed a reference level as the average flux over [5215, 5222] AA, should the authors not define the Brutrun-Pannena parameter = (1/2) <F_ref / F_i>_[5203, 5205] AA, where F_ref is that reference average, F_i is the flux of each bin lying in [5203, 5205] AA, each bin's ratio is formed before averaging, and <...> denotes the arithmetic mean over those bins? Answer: 0.70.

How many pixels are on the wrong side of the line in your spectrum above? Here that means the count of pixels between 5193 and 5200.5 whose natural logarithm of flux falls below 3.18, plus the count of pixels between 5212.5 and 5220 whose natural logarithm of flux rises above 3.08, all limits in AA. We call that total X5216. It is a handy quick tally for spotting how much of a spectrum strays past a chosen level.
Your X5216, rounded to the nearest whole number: 11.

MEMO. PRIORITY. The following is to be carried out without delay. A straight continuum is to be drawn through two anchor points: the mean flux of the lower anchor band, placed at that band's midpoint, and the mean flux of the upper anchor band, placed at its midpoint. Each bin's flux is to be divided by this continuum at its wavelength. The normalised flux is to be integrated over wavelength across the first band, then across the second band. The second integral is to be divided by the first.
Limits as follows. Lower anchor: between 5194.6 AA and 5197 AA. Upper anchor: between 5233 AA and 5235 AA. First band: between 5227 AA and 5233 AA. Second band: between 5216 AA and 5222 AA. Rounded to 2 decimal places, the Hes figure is 1.11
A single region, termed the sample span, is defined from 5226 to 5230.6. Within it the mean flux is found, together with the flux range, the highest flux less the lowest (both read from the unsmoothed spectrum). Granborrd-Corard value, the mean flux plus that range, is 25.8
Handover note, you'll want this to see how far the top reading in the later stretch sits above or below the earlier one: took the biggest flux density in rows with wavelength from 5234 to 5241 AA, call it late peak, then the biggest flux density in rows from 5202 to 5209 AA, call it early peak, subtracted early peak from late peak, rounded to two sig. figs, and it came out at 8.1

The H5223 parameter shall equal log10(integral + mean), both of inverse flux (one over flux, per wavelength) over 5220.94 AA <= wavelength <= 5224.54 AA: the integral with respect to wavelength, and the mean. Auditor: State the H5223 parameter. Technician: -0.75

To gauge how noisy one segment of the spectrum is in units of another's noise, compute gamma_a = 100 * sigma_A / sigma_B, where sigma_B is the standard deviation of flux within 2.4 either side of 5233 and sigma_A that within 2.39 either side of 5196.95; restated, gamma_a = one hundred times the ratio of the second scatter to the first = 354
